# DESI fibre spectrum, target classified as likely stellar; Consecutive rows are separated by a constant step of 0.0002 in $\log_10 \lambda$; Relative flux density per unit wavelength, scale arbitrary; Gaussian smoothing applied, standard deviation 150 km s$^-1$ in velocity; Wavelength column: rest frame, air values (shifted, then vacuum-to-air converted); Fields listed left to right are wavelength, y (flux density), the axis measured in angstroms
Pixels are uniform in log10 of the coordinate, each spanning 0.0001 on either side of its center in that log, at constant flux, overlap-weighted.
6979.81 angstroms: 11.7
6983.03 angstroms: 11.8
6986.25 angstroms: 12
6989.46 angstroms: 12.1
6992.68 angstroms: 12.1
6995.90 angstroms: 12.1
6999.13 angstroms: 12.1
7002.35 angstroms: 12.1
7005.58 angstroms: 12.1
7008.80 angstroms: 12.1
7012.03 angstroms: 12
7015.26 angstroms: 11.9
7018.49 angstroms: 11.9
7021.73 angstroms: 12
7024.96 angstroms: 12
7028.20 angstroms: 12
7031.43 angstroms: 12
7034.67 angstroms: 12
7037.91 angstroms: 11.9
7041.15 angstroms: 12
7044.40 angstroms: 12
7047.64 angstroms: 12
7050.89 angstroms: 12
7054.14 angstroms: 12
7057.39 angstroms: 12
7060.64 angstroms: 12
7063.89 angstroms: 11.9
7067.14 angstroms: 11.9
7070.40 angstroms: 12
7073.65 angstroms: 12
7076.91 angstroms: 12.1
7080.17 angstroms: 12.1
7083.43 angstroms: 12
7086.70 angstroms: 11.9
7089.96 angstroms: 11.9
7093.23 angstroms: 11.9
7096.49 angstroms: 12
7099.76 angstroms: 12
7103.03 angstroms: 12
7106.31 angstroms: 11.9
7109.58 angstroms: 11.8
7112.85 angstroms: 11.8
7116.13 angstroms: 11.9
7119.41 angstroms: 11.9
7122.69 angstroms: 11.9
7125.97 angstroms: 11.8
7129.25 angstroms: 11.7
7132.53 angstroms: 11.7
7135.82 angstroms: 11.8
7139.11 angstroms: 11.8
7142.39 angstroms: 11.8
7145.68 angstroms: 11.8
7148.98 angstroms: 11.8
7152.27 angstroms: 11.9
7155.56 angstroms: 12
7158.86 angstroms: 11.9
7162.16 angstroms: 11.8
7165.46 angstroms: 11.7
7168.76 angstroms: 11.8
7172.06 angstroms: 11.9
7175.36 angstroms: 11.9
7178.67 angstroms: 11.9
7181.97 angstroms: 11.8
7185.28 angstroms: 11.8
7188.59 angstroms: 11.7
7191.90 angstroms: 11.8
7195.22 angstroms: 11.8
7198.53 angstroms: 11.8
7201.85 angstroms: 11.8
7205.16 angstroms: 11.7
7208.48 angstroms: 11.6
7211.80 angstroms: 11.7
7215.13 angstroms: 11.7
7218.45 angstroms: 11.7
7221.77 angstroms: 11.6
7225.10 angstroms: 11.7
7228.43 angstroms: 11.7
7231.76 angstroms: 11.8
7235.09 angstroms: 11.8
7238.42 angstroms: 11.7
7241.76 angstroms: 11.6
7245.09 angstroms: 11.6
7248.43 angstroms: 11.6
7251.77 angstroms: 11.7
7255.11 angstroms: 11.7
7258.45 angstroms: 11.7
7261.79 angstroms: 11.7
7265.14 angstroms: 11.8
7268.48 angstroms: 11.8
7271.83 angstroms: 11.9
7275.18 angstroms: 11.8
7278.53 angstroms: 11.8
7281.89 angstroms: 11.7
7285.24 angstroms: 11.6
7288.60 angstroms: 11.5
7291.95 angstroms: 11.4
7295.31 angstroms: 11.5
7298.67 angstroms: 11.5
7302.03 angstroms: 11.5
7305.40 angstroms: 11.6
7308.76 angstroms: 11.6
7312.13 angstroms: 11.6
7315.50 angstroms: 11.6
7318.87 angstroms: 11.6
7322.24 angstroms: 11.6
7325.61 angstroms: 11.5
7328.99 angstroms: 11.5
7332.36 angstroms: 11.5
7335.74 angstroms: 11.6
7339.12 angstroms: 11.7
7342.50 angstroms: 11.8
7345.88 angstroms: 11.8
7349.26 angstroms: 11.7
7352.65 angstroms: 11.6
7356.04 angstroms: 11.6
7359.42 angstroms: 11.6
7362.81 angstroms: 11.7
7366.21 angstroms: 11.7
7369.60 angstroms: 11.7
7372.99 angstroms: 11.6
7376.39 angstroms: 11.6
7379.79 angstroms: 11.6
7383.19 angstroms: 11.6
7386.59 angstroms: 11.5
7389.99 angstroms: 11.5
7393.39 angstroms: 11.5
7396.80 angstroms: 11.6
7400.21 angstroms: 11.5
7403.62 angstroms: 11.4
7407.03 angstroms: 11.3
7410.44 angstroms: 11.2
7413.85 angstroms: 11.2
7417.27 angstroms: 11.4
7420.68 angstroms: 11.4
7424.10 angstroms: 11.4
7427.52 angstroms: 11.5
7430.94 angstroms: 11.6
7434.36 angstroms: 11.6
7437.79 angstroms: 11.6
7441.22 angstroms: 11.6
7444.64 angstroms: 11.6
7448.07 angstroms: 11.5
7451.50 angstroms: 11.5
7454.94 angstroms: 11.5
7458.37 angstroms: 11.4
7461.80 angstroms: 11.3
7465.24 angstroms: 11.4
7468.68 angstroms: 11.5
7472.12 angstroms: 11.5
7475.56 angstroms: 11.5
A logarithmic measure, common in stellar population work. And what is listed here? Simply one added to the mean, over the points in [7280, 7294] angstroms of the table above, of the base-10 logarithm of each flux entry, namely 2.06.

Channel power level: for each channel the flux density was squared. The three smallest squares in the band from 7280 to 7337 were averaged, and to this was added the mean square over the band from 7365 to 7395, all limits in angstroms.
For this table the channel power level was 266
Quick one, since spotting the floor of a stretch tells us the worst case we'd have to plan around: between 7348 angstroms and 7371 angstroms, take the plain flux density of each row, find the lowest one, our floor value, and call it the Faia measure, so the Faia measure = 11.6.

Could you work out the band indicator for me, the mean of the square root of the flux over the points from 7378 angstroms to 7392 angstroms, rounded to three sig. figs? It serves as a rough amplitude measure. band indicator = 3.40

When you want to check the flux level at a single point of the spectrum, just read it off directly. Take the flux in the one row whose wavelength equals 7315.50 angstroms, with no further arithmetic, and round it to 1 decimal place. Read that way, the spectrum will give 11.6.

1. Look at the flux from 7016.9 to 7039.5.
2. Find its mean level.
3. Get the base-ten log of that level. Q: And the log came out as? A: 1.08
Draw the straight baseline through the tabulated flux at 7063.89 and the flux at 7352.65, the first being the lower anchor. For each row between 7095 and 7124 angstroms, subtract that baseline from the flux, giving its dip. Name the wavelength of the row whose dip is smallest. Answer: 7109.58 angstroms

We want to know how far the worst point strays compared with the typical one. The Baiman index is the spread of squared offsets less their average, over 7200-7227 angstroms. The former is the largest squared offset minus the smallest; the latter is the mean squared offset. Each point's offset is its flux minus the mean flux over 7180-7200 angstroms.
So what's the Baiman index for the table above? 0.021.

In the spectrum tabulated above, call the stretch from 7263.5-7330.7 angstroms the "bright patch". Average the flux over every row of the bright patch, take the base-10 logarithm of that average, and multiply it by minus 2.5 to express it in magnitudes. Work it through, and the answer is -2.66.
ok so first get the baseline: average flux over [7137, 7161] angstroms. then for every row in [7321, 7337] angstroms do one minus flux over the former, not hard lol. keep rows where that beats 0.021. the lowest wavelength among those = 7322.24 angstroms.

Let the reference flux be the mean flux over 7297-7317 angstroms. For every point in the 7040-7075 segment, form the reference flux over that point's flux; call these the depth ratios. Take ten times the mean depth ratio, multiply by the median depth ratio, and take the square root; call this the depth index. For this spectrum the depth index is 3.05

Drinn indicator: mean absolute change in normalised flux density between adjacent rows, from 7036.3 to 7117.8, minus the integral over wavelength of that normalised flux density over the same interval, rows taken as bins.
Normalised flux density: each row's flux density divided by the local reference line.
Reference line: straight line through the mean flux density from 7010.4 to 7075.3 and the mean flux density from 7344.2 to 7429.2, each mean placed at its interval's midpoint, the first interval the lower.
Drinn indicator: -82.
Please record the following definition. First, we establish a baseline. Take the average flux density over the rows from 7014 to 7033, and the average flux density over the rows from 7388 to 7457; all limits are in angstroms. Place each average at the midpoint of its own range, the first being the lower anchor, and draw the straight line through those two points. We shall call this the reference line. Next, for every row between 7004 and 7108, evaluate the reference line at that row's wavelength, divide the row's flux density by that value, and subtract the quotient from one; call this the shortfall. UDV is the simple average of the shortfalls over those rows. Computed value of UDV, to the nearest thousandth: -0.005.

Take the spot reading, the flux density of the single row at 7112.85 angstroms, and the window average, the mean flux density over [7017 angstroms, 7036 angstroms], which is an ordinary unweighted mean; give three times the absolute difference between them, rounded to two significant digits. 0.55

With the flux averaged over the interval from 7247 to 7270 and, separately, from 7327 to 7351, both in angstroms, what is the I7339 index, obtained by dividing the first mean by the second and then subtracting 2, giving -0.995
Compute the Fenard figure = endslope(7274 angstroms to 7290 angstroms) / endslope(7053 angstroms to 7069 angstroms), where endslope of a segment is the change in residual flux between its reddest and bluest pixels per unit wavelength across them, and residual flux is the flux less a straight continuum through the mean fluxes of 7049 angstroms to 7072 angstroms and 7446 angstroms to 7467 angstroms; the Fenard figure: 3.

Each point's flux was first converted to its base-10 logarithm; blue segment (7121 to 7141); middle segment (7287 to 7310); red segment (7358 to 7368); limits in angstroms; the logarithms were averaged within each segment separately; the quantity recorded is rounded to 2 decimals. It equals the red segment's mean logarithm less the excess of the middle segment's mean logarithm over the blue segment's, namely 1.08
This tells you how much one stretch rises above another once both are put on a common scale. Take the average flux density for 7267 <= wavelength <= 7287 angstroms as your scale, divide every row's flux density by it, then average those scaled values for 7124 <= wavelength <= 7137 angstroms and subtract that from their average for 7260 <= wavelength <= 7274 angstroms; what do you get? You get 0.004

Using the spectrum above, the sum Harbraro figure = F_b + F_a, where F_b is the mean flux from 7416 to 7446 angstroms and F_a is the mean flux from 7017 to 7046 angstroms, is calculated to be 23.5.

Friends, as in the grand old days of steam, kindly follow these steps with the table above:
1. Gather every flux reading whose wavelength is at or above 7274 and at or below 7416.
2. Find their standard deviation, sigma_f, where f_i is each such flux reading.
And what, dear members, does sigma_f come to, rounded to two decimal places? 0.14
